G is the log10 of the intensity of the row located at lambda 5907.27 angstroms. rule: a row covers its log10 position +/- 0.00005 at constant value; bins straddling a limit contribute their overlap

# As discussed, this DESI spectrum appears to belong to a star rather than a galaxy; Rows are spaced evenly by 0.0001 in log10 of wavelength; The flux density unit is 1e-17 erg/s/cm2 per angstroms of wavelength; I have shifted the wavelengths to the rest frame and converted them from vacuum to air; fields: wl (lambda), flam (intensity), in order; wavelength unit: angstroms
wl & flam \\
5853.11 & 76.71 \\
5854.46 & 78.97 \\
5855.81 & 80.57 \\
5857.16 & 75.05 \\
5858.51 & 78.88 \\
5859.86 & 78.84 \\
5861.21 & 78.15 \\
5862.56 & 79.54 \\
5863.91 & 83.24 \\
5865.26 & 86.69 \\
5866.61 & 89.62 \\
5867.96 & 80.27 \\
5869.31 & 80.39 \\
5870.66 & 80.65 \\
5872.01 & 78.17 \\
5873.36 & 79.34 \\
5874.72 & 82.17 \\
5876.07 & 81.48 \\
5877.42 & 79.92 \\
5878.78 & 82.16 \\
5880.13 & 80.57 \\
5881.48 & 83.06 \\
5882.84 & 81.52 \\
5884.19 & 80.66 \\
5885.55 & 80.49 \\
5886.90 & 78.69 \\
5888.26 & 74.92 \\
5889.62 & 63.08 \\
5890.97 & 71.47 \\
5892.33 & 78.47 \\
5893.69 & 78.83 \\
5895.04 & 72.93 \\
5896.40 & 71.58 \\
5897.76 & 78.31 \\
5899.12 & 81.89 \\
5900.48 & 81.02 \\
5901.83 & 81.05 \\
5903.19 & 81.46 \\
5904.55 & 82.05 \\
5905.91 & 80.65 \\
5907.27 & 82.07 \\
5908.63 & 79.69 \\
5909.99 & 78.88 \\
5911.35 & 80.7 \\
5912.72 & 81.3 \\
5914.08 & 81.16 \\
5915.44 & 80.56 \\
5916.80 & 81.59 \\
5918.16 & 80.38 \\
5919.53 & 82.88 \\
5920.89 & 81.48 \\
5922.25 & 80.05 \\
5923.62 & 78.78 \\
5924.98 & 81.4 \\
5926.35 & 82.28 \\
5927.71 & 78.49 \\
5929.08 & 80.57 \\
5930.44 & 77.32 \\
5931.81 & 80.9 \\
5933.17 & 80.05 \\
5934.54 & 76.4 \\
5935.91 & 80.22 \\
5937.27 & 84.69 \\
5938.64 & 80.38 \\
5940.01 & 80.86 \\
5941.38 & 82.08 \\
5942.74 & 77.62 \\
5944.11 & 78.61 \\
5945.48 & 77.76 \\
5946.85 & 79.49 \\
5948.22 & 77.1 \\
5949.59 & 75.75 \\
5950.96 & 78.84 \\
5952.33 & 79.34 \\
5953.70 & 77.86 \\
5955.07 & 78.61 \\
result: 1.91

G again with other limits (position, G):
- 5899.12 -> 1.91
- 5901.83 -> 1.91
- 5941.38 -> 1.91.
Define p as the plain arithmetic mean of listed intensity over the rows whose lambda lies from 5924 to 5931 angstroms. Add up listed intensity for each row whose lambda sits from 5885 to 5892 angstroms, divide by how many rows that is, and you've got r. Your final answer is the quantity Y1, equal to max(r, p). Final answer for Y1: 80.0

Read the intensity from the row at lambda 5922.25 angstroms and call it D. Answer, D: 80.05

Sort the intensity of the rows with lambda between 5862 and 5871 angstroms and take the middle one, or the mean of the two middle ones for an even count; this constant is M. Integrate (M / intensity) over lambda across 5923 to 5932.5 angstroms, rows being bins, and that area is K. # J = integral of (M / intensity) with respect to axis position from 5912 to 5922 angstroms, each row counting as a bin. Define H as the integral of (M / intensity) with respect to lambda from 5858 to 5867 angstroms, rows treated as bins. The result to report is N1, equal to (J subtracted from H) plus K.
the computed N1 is 8.5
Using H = 8.9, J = 9.9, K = 9.59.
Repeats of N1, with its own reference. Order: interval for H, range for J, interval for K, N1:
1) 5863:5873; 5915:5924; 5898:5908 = 10.8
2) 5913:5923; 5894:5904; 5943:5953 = 9.9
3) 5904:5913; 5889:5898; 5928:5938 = 9.1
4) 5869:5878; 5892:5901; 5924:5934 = 9.7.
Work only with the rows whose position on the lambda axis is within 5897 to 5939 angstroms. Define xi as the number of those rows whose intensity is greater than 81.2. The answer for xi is 11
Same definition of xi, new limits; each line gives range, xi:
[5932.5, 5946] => 2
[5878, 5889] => 3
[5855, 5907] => 11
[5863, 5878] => 5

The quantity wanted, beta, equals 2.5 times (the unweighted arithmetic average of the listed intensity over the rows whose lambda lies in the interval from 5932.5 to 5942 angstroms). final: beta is 202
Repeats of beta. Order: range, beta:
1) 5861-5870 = 206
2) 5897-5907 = 202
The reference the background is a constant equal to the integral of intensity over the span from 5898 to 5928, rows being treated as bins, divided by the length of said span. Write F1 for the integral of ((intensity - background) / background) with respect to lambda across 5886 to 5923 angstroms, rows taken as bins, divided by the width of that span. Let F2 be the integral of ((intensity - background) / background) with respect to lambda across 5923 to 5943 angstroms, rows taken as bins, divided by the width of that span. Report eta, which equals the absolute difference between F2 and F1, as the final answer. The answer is 0.017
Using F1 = -0.026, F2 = -0.009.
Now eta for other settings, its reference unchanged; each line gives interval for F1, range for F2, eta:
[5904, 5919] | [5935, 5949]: 0.013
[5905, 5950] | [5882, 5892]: 0.050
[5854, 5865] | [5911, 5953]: 0.006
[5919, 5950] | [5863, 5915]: 0.001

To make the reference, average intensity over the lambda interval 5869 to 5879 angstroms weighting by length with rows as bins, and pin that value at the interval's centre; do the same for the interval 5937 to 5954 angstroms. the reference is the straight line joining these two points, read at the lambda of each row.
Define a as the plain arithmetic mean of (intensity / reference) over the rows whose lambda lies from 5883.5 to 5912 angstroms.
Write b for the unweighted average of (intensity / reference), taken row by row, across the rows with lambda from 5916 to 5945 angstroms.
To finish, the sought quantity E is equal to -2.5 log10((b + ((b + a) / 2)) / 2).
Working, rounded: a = 0.98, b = 1.01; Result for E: -0.003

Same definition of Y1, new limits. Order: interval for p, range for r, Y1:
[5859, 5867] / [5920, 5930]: 82.7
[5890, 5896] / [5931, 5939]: 80.4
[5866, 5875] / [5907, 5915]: 81.5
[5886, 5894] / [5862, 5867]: 84.8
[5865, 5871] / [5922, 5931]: 83.5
